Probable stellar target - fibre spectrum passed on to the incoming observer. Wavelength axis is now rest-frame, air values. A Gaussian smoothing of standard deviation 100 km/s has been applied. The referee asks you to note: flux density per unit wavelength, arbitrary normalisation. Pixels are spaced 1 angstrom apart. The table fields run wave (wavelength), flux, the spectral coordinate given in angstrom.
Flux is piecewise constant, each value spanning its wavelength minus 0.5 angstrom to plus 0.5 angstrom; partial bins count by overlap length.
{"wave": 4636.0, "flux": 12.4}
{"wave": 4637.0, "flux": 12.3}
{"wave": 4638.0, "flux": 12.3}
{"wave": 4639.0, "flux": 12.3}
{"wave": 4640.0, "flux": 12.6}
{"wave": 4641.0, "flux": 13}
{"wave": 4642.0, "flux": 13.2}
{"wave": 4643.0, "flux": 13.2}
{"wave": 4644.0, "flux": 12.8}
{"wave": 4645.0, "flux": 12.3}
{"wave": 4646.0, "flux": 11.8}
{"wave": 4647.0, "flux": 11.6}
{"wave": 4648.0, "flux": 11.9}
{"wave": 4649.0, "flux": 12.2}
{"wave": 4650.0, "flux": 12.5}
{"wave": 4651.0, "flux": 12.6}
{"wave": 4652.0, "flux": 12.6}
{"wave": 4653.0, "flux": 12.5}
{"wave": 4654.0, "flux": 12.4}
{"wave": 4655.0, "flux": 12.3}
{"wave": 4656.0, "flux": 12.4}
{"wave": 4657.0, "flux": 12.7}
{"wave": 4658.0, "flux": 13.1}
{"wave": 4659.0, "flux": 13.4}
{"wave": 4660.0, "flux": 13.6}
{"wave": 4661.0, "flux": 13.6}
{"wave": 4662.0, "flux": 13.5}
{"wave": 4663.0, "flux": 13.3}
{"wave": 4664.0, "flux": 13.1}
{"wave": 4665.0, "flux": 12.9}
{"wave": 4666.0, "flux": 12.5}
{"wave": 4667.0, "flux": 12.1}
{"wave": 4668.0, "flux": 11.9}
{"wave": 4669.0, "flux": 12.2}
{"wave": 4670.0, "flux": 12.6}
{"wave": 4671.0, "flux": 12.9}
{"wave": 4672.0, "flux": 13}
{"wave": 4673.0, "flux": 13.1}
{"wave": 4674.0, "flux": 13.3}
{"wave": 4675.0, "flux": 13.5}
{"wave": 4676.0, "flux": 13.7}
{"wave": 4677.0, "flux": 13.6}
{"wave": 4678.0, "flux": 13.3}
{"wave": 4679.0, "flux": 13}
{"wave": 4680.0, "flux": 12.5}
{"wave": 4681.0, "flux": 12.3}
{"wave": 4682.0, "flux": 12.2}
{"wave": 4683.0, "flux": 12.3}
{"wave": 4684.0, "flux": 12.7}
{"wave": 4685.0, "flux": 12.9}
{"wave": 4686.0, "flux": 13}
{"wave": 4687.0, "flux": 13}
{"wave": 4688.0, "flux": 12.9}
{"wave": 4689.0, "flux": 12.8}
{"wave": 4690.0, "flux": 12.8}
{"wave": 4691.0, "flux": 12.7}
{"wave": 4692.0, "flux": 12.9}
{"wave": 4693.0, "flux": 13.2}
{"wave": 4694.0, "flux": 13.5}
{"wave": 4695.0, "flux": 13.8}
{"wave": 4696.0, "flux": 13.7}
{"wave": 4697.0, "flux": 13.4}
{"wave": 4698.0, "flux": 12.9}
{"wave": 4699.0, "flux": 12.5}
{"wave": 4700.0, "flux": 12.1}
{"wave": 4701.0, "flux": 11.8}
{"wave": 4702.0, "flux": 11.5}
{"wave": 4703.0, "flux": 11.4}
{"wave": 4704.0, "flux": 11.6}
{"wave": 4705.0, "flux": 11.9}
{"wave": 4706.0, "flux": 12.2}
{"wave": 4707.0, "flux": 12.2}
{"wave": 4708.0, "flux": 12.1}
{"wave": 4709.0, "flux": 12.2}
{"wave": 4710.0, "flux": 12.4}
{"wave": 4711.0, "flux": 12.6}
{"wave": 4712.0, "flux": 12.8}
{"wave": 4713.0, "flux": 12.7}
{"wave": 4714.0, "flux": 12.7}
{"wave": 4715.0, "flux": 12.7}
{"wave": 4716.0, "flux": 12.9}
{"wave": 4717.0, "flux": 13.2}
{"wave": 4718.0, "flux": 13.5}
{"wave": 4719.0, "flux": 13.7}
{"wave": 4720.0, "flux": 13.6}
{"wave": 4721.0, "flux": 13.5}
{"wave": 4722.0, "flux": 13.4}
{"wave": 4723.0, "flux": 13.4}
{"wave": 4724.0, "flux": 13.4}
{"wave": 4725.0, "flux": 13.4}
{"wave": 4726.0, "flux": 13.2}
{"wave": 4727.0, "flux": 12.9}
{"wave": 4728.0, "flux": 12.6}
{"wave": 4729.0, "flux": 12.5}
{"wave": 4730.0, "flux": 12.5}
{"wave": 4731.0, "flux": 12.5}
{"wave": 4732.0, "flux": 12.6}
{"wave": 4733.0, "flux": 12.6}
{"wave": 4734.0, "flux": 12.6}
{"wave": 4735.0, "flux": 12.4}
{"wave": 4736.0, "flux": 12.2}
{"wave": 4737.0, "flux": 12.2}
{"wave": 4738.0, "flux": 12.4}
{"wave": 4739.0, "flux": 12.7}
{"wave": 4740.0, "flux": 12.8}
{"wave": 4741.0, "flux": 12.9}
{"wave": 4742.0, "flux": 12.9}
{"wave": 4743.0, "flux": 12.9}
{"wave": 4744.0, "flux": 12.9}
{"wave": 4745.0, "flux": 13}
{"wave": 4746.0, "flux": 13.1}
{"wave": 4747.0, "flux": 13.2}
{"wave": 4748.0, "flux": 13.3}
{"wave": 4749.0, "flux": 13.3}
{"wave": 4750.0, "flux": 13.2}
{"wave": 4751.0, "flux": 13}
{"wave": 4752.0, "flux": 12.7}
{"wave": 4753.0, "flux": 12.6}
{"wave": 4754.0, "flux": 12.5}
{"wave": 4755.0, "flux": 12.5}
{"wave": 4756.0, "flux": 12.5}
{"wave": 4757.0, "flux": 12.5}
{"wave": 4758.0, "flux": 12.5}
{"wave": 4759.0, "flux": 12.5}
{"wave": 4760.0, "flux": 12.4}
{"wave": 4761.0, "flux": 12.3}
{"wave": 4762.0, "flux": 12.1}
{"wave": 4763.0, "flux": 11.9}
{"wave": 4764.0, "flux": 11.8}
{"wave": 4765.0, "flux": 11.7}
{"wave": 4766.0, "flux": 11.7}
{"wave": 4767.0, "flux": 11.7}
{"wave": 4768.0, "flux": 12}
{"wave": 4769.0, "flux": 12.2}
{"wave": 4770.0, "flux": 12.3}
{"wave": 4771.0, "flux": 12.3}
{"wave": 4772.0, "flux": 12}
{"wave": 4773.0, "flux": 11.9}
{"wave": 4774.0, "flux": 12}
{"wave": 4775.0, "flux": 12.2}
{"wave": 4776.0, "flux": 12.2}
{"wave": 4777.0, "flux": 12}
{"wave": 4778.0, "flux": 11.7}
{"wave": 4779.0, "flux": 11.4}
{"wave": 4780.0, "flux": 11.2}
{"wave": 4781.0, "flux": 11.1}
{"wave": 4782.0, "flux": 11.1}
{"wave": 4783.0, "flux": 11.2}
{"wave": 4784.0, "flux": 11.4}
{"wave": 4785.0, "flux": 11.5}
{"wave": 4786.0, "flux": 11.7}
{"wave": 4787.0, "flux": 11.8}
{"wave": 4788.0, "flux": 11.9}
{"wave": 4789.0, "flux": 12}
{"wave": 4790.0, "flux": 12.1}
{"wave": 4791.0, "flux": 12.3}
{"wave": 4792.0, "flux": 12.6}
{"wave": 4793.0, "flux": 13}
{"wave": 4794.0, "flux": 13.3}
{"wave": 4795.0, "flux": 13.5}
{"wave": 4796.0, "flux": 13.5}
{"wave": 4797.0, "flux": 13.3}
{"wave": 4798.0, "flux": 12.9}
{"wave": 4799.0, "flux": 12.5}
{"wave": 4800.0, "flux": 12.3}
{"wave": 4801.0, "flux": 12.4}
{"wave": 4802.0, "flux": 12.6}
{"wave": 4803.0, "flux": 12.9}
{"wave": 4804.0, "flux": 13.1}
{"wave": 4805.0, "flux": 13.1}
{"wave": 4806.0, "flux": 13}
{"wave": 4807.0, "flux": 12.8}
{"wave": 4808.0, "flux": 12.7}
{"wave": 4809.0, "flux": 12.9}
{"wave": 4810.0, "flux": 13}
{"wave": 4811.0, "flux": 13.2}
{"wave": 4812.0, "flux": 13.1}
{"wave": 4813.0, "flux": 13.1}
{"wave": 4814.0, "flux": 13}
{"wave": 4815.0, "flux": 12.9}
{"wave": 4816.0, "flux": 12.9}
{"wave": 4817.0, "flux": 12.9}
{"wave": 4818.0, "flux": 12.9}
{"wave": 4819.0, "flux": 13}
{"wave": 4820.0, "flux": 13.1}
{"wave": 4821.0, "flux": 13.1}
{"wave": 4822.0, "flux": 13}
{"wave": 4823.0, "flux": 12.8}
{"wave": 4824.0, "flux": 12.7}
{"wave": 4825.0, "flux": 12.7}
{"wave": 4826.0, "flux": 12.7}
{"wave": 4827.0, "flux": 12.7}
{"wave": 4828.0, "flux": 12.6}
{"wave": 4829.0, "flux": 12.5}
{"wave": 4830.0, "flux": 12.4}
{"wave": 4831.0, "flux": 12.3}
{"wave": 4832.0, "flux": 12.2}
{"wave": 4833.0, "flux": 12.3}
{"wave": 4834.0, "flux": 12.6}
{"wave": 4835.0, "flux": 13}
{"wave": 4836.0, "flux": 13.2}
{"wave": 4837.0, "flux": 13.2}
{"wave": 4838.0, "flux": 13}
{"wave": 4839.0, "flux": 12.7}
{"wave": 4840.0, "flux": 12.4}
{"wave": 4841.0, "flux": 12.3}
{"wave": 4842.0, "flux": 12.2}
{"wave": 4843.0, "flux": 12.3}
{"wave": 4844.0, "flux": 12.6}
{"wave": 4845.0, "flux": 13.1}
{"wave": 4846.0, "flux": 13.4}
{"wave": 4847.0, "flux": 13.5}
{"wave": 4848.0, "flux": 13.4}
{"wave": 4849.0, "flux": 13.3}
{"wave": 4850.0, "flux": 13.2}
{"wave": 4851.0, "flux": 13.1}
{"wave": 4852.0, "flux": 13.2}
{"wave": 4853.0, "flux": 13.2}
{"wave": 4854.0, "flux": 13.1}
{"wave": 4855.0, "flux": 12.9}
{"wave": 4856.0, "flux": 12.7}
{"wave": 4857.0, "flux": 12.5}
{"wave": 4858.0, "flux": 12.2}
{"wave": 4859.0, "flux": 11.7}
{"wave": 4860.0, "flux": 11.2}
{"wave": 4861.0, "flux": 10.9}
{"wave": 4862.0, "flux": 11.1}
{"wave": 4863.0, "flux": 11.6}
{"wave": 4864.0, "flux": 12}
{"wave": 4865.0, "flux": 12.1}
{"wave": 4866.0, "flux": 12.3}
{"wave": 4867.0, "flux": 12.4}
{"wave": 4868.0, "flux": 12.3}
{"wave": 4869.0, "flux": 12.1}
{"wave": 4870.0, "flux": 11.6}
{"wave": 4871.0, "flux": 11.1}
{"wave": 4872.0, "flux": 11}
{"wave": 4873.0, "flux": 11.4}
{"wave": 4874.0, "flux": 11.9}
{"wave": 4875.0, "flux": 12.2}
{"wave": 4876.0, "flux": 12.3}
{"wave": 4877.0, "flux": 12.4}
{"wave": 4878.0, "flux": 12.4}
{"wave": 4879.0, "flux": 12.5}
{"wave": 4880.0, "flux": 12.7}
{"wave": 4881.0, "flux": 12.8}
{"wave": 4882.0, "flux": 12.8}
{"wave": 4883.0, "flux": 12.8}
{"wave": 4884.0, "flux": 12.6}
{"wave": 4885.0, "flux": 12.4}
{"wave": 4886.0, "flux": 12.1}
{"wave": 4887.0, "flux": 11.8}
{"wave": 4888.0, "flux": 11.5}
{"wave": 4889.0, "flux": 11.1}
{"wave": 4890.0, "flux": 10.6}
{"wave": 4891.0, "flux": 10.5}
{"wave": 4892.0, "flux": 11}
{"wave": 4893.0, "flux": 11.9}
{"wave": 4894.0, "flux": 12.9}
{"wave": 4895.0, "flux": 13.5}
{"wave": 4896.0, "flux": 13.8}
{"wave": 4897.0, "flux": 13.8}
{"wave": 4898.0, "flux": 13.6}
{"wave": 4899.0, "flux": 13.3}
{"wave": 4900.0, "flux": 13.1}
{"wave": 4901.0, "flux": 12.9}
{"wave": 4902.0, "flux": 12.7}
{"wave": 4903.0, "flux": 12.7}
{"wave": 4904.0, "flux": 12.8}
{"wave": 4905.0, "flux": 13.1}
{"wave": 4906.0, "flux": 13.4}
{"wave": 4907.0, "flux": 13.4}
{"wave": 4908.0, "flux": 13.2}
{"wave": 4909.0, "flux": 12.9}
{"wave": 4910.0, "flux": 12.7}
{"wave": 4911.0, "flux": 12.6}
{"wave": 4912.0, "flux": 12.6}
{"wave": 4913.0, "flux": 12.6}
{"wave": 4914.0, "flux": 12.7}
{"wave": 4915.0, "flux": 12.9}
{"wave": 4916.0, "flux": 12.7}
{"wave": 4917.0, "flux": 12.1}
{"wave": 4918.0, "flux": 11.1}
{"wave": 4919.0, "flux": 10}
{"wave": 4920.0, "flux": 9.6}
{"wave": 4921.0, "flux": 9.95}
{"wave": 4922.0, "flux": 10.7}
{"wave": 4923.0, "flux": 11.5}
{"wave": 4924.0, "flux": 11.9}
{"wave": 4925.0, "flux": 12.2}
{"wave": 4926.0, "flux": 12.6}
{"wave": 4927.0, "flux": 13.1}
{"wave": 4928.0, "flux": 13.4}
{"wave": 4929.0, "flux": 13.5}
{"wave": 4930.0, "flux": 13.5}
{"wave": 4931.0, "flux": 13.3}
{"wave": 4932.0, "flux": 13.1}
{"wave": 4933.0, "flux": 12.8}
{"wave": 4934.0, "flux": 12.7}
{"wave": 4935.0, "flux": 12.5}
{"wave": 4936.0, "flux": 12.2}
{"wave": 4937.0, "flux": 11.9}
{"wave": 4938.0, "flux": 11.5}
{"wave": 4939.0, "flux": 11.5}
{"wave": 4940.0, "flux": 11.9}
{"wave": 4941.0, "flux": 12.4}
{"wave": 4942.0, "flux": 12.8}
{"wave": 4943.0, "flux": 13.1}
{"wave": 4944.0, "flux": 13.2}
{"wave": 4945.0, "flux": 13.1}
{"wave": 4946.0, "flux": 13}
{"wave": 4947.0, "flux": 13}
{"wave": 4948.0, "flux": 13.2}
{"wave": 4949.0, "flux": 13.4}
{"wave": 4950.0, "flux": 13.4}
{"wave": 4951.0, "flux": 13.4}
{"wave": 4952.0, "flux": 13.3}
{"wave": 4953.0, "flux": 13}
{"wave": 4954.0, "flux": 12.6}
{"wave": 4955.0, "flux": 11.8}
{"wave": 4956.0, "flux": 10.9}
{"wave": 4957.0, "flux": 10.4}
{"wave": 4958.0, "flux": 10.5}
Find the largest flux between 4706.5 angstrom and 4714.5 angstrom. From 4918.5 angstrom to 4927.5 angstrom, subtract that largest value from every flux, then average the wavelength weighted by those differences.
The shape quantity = 4921.0 angstrom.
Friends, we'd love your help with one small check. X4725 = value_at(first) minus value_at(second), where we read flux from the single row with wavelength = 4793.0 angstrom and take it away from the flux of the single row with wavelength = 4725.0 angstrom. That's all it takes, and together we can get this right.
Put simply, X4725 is 0.40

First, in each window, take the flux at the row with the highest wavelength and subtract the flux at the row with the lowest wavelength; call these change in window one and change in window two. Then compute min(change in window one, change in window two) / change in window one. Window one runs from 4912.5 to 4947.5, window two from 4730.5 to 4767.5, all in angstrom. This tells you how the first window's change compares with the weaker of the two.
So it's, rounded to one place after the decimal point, -2.0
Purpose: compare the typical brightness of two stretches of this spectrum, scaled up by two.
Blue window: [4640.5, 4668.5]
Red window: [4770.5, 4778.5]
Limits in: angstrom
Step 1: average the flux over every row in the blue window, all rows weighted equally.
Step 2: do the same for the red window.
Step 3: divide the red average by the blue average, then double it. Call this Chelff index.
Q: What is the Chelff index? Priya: 1.90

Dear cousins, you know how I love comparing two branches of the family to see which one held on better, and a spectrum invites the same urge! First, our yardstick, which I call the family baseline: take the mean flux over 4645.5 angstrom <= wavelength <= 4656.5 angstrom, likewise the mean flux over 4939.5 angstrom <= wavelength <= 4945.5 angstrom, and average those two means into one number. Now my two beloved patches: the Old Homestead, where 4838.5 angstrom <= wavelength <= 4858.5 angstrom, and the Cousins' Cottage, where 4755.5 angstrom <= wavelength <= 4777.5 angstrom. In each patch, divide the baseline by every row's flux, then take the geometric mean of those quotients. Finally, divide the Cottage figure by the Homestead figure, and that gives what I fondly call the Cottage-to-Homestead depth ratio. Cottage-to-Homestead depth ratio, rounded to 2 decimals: 1.06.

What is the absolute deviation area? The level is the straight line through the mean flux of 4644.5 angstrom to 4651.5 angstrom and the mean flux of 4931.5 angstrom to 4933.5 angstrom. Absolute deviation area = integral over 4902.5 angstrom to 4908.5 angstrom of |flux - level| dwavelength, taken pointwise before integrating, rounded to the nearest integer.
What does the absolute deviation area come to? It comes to 2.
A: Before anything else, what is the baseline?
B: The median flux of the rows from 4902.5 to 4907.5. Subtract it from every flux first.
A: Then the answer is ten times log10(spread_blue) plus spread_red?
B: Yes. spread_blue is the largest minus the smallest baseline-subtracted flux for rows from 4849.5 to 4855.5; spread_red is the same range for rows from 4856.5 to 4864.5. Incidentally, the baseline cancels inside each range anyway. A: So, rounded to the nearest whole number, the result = -4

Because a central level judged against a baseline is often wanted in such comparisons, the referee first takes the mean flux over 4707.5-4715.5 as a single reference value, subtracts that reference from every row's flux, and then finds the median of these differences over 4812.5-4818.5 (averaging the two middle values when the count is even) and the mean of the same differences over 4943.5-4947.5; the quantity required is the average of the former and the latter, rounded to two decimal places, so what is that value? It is 0.46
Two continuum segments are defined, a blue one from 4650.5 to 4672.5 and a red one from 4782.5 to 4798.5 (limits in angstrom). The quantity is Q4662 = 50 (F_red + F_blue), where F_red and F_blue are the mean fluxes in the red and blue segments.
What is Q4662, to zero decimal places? 1258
